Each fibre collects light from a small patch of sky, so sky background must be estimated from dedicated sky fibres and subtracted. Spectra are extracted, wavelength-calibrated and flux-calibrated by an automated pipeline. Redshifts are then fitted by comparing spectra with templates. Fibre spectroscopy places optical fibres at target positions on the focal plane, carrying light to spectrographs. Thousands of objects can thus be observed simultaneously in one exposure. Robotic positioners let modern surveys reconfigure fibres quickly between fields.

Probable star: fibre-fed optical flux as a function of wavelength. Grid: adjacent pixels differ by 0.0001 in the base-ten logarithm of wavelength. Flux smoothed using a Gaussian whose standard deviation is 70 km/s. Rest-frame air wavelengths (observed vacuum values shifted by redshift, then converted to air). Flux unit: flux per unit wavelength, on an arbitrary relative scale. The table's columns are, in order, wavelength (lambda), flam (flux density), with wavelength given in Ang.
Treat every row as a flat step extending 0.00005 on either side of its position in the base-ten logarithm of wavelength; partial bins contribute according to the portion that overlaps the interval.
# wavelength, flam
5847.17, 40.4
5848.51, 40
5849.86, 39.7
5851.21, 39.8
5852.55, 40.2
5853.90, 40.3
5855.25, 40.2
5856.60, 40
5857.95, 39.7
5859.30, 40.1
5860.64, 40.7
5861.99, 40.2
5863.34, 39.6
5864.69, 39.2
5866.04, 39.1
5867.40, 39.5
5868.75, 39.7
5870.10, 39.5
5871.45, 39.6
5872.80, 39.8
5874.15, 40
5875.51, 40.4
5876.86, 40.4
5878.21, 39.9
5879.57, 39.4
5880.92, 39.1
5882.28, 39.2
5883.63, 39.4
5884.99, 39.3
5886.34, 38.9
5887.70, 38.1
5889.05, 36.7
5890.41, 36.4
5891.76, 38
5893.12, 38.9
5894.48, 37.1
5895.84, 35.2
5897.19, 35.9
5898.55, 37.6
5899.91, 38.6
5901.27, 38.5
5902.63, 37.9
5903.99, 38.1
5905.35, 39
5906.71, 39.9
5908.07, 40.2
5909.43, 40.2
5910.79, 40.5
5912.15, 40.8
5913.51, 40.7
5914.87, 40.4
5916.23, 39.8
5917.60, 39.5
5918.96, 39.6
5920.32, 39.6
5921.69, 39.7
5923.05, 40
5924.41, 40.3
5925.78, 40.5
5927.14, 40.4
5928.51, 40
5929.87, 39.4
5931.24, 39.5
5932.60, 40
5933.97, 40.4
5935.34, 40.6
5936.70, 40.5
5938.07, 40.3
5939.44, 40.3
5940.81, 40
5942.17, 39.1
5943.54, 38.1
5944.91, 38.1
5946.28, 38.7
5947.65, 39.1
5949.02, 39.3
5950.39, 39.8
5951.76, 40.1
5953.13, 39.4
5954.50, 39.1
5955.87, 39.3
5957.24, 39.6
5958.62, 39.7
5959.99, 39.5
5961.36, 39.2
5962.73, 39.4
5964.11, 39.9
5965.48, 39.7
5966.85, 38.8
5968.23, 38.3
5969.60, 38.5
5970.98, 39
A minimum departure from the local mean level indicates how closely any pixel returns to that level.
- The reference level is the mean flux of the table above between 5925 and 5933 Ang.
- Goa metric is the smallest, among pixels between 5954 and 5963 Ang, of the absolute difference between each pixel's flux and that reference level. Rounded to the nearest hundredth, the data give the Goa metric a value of 0.27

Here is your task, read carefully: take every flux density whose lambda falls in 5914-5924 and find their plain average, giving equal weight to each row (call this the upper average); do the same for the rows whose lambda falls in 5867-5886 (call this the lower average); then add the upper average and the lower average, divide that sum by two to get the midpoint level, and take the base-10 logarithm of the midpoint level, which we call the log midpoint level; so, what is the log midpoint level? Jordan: 1.599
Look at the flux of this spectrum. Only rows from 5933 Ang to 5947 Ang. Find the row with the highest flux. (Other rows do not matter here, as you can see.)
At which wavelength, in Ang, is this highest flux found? 5935.34 Ang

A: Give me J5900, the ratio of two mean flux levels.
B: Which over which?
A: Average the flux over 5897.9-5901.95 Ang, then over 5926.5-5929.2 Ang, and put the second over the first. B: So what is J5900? 1.05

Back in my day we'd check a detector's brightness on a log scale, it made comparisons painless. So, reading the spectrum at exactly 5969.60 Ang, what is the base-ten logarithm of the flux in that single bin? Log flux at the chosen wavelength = 1.59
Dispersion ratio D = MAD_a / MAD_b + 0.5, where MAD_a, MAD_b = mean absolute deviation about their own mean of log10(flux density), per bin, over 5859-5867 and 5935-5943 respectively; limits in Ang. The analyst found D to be 1.8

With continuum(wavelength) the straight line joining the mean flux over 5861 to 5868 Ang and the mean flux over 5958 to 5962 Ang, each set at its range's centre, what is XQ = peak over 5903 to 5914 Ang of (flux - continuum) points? 1.3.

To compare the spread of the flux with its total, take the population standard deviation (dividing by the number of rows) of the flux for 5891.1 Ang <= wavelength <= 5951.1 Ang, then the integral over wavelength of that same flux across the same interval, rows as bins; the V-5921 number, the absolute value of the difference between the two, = 2358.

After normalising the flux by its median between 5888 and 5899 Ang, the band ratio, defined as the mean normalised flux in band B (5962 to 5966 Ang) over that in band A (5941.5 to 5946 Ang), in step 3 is 1.03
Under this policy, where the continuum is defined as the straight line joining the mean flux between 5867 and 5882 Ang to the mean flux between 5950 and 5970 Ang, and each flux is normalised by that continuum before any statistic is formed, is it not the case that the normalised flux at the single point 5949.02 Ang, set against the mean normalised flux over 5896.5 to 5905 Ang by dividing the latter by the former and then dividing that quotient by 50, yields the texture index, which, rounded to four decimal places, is 0.0191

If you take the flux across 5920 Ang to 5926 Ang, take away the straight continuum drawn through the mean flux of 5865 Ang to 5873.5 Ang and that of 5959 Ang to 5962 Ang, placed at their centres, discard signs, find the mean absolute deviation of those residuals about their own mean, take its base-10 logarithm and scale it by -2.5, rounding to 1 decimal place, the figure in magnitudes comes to 1.3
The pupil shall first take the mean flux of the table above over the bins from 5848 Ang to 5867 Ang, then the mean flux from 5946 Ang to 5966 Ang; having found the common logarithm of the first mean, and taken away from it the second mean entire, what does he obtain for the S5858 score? -37.9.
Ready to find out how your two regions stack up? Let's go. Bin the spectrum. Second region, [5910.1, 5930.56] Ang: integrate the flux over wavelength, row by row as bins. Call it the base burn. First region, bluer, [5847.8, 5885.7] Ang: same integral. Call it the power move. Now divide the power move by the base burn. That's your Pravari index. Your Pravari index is 1.8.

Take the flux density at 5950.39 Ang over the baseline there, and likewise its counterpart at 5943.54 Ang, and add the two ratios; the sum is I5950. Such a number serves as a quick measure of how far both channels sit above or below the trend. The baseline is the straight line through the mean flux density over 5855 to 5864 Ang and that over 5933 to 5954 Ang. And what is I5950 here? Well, 1.97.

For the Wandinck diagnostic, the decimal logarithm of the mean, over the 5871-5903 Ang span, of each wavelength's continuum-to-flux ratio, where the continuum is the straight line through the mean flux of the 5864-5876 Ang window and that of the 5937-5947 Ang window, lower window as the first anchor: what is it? 0.012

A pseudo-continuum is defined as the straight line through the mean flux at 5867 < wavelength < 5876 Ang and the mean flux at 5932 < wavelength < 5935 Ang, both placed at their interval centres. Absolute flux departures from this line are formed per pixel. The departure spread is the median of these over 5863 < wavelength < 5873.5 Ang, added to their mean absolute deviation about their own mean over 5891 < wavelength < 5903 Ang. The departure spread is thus 1.19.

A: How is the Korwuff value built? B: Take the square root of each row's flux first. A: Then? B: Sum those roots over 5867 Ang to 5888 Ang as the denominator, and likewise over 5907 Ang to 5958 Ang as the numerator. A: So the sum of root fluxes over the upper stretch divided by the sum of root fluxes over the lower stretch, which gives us 2.3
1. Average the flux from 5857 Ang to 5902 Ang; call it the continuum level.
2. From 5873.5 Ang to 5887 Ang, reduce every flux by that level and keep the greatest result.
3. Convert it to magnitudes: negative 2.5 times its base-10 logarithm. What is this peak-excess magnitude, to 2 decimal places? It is -0.44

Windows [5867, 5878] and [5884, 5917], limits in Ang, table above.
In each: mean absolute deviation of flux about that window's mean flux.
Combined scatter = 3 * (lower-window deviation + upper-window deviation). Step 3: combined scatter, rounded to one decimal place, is 4.7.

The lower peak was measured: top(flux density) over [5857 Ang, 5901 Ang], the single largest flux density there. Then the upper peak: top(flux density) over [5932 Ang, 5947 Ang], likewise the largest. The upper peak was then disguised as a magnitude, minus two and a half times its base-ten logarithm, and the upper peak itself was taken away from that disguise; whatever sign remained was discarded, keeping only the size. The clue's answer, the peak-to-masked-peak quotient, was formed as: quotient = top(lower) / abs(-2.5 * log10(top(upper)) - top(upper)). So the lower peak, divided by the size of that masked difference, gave 0.912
